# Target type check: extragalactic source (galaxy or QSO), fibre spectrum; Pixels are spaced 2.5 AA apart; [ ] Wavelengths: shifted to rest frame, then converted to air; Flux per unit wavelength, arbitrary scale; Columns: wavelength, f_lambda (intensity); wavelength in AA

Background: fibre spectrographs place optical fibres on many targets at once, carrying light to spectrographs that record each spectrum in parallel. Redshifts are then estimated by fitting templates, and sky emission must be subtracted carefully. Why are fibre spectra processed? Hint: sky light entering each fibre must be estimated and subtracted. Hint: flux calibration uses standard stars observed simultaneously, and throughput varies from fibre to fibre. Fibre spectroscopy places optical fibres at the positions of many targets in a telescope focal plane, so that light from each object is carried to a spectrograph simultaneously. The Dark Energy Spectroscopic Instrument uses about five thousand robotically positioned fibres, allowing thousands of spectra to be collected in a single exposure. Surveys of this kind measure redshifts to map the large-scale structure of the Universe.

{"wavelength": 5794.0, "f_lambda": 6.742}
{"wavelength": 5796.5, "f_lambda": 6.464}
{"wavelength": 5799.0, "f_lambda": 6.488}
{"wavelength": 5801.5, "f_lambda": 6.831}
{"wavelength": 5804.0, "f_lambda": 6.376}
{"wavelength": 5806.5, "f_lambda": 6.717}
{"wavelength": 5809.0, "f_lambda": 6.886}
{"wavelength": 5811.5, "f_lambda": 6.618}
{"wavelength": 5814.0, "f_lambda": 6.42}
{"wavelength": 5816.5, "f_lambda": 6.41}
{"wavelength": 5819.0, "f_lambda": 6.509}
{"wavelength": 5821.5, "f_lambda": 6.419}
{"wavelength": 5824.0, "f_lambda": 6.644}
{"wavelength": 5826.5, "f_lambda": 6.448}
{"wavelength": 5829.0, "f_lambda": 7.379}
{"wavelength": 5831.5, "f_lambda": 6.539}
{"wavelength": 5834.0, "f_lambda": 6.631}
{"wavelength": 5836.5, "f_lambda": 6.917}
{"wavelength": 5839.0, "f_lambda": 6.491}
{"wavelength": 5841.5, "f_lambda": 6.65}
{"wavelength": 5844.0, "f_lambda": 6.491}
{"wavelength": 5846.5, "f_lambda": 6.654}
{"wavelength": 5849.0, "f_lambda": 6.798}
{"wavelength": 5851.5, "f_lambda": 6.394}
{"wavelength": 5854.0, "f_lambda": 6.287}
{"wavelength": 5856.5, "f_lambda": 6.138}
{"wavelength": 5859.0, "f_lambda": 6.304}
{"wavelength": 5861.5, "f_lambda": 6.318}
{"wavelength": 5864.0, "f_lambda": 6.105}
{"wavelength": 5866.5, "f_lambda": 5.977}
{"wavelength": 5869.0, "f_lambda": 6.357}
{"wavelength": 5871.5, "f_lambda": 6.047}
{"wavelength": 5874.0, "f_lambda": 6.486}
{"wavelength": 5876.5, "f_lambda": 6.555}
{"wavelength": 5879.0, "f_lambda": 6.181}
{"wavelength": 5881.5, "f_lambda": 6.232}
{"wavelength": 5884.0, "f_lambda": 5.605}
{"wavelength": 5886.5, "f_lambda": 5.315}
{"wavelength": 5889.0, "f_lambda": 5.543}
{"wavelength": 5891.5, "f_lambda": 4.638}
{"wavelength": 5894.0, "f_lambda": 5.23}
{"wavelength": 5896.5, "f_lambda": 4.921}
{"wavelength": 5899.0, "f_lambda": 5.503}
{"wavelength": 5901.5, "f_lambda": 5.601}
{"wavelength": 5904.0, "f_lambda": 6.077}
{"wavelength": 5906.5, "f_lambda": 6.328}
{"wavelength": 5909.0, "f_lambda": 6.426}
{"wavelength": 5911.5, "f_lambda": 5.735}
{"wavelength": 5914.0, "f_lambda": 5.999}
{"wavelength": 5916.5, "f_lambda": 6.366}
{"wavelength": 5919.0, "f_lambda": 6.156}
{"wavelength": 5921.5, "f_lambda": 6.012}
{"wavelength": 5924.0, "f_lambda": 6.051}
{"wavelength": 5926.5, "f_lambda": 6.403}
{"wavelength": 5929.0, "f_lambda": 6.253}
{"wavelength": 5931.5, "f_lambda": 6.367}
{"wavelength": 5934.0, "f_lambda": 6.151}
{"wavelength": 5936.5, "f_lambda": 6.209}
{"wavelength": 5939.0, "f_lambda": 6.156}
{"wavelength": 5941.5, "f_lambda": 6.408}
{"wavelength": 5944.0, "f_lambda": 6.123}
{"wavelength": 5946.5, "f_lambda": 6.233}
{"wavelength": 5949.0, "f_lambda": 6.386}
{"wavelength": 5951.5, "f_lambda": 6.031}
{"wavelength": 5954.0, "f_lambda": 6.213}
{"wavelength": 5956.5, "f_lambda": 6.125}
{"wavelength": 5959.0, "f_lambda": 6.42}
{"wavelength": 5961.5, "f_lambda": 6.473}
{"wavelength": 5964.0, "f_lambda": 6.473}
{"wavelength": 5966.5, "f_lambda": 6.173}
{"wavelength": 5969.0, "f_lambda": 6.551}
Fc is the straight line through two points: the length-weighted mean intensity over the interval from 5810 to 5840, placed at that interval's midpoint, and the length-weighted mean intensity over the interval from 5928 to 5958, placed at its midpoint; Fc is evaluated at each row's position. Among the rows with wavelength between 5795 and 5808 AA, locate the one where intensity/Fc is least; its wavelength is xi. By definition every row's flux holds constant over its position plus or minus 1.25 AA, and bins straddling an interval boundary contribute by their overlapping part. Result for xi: 5804.0 AA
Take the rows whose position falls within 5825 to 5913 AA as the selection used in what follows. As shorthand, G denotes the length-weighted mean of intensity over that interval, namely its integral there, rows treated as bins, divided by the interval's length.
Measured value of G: 6.15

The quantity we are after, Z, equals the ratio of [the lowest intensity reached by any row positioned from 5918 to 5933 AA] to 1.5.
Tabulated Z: 4.01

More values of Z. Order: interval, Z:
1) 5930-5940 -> 4.10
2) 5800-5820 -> 4.25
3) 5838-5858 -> 4.09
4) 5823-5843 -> 4.30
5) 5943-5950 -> 4.08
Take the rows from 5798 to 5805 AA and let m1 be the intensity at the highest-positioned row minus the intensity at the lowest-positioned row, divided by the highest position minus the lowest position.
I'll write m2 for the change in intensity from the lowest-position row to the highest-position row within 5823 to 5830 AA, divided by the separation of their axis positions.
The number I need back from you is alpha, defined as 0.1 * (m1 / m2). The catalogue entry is -0.02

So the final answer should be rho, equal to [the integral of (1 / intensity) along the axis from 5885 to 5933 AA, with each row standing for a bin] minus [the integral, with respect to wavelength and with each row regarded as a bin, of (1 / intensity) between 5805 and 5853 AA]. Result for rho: 1.0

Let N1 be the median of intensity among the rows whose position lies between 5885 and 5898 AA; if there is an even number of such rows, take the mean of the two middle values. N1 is 5.23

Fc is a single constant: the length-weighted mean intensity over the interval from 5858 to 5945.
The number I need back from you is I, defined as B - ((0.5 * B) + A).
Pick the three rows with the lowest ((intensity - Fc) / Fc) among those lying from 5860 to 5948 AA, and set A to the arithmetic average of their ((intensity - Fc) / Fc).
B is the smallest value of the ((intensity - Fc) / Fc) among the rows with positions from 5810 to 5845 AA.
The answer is 0.2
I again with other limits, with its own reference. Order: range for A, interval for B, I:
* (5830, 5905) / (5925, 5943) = 0.2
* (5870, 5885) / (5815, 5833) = 0.0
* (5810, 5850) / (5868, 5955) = -0.2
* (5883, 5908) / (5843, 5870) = 0.2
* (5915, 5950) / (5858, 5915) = -0.1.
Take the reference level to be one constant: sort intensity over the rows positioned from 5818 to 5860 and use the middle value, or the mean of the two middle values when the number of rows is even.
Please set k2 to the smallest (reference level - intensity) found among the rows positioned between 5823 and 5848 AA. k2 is -0.87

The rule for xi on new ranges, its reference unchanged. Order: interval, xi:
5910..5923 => 5911.5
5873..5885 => 5884.0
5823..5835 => 5826.5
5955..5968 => 5956.5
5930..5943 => 5934.0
